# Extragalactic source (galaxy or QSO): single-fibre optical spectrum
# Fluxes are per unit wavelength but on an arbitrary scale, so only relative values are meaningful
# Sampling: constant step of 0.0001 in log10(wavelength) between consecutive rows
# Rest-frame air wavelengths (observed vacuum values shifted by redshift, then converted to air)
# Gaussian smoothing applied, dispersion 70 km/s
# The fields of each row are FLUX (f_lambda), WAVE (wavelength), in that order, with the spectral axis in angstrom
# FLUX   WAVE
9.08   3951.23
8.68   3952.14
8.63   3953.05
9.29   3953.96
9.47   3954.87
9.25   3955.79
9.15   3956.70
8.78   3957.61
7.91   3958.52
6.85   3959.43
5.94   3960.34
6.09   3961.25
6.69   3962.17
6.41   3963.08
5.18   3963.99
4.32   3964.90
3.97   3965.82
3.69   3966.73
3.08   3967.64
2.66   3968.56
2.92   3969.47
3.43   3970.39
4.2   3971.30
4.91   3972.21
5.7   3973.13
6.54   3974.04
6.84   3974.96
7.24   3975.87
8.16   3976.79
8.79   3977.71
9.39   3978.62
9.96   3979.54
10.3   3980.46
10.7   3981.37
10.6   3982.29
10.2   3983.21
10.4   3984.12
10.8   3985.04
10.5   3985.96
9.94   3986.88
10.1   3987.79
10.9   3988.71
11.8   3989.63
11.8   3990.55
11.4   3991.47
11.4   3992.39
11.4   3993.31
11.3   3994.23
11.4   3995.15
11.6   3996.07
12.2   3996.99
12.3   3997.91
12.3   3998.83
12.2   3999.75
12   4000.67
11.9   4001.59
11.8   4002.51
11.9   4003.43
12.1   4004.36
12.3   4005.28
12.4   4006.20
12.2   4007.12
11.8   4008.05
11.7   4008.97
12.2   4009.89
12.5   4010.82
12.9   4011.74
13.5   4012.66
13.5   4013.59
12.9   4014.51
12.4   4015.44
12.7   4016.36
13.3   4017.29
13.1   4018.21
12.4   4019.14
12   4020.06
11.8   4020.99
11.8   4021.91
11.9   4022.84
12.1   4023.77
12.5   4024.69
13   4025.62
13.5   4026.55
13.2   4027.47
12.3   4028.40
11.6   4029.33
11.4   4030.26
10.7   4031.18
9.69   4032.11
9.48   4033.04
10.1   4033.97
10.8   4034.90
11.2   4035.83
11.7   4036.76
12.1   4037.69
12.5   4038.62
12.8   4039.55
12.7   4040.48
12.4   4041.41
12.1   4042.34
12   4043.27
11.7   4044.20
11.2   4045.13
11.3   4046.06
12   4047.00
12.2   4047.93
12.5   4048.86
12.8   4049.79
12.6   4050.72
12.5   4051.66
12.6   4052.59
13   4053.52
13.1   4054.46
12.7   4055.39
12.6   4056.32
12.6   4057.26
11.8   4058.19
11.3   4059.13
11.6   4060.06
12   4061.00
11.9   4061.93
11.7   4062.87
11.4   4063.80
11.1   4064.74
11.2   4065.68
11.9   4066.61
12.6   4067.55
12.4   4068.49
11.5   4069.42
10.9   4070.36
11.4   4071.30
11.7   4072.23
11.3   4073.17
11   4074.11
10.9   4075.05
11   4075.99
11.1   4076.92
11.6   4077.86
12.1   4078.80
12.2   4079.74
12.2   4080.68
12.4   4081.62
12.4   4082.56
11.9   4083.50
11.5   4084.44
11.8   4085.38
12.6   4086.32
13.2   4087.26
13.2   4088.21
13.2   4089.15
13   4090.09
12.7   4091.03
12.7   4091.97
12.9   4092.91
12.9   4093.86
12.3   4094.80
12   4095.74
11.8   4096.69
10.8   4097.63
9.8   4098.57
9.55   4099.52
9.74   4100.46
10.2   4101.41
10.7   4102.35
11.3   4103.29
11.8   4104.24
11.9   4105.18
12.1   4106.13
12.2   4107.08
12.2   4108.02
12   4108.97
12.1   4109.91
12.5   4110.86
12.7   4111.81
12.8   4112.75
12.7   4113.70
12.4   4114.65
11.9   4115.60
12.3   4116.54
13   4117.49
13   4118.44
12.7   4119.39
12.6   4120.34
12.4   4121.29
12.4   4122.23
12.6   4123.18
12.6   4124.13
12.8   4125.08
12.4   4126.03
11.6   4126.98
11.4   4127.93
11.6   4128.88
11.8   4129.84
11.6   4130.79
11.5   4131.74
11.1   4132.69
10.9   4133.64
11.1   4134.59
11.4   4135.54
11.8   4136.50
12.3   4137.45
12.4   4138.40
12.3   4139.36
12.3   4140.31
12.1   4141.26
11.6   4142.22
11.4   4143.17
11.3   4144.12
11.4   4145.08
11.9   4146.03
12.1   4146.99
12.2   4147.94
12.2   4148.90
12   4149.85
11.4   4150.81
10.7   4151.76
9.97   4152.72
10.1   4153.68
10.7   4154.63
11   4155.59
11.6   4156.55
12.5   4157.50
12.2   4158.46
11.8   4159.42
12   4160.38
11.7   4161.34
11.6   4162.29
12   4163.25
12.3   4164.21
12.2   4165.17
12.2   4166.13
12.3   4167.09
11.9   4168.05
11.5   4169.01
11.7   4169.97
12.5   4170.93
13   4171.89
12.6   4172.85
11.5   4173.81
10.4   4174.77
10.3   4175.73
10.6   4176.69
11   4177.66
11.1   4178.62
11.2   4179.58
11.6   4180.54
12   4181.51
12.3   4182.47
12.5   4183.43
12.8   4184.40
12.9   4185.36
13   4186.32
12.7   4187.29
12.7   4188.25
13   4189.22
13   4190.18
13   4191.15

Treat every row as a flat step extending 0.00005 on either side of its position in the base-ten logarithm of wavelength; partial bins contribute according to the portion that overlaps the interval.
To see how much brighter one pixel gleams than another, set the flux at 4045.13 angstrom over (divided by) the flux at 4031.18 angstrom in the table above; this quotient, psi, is 1.047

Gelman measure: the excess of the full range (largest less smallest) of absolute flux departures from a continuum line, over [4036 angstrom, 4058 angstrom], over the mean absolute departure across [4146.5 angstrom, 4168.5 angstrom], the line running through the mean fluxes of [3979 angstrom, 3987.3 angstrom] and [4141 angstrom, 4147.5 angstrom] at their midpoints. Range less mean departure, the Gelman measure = 1.3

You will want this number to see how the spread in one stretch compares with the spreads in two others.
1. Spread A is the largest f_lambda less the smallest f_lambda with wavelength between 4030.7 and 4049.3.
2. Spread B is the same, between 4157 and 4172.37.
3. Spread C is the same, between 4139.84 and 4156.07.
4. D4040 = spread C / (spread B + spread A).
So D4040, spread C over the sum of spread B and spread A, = 0.48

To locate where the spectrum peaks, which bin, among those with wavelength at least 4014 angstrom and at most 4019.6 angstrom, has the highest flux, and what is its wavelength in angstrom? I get 4017.29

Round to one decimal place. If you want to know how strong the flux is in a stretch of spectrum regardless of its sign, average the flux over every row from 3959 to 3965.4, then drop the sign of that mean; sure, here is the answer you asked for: 5.9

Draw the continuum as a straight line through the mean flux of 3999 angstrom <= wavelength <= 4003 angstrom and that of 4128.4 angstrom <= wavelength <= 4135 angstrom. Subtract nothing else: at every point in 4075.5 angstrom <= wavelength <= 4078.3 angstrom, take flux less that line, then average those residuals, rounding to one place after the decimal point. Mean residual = -0.4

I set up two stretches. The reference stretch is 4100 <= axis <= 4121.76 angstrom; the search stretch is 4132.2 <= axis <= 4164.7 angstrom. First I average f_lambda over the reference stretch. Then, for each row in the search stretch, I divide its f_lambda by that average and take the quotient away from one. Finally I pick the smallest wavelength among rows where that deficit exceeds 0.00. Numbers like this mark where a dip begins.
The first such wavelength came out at 4132.69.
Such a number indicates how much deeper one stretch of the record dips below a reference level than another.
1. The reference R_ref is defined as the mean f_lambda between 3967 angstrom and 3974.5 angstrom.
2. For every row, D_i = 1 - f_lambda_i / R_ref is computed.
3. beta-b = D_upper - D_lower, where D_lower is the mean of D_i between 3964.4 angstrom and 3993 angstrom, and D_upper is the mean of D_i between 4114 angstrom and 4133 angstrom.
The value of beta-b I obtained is -1.0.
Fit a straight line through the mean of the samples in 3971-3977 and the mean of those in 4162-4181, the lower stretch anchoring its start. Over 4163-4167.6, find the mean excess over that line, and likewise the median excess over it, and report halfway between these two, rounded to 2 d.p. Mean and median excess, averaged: 0.70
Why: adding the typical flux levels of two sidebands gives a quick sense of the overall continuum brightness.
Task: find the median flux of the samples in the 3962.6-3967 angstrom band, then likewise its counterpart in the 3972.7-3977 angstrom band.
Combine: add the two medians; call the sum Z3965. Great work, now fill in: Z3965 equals 11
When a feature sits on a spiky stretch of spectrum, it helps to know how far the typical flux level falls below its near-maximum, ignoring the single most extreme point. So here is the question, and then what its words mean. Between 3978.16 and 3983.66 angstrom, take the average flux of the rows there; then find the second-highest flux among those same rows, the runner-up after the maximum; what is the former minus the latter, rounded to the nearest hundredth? -0.41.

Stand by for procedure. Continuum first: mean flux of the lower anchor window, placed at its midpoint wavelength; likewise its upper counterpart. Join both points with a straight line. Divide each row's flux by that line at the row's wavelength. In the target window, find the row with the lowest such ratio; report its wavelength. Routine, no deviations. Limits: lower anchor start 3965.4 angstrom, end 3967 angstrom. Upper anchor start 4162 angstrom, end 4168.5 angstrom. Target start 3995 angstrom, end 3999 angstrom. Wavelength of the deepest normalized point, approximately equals 3995.15 angstrom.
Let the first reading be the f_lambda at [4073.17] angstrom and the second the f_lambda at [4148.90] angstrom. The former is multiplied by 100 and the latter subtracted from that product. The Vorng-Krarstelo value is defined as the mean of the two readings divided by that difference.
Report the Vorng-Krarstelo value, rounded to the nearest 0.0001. 0.0105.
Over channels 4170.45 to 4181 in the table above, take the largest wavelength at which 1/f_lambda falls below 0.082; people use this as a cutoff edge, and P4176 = 4172.85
